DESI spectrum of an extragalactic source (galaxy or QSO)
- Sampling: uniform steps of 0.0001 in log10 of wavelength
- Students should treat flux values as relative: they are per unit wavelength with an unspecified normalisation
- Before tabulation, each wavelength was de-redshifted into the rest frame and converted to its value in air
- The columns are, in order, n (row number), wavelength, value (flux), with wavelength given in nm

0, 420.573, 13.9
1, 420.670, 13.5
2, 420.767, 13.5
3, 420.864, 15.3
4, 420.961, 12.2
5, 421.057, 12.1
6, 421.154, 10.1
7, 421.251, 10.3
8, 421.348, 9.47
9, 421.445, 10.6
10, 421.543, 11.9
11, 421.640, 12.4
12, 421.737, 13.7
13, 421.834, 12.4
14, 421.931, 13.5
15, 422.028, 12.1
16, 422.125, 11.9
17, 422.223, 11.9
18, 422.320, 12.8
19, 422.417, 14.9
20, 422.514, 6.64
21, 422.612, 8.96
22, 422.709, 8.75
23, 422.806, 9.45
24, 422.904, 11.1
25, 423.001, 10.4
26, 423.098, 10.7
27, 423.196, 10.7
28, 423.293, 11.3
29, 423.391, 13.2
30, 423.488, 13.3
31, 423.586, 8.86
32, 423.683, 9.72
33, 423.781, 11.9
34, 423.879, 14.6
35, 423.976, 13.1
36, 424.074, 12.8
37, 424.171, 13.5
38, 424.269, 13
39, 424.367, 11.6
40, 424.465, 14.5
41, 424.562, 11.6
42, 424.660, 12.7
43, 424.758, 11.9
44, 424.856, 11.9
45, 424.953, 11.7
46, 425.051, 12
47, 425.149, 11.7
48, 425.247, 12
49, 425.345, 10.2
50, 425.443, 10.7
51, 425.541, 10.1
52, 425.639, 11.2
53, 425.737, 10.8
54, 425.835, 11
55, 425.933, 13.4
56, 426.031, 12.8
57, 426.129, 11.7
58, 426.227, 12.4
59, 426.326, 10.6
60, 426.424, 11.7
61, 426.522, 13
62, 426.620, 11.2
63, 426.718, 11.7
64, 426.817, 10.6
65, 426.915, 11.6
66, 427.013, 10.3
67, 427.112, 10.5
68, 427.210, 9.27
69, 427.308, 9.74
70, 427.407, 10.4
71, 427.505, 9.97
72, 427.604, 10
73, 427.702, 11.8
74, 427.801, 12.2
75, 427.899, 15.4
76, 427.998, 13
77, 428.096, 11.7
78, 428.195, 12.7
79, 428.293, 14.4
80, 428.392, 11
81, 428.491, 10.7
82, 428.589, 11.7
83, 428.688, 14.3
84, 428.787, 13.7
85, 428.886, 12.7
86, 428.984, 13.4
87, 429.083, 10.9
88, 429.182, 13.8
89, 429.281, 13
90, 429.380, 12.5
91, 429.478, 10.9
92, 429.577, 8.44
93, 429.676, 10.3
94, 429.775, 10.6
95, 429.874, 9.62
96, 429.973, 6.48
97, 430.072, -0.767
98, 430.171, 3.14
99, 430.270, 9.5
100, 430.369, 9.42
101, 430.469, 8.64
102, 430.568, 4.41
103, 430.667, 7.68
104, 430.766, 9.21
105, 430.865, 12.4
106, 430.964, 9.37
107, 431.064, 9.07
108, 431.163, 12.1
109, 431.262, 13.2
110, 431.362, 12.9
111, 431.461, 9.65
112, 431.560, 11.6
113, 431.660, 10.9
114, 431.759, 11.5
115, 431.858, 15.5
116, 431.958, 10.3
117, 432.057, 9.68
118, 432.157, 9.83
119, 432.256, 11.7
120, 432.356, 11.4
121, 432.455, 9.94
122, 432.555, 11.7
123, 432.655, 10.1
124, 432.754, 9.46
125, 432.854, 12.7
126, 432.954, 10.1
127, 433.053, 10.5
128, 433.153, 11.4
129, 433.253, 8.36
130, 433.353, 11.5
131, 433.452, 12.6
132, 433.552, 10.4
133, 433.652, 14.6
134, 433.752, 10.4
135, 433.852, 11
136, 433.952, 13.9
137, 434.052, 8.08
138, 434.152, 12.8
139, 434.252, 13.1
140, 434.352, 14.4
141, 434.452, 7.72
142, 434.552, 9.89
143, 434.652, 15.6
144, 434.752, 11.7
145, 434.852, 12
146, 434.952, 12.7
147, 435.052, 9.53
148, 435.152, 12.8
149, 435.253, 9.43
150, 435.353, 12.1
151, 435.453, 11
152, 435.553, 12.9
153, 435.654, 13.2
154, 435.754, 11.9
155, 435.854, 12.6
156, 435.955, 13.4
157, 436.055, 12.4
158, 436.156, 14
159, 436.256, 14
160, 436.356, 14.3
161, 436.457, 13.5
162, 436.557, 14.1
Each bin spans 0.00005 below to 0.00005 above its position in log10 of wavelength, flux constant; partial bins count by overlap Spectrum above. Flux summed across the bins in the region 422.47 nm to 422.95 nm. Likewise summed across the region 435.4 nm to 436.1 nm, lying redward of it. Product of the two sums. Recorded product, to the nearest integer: 3924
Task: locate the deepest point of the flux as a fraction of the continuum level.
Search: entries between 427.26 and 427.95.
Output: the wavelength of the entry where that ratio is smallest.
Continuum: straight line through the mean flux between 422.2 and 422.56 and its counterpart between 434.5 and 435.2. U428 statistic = 427.308 nm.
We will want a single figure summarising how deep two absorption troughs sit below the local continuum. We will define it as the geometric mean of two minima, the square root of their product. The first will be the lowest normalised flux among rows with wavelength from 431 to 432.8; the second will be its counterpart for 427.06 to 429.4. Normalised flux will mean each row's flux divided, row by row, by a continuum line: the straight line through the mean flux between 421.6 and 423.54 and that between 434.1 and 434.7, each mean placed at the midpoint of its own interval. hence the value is 0.77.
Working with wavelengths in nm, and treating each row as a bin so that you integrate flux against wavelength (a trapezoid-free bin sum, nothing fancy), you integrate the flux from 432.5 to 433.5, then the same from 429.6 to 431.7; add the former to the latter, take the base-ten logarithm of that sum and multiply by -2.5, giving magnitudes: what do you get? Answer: -3.7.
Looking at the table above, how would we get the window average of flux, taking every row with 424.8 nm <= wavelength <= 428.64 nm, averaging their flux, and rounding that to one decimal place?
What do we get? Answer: 11.5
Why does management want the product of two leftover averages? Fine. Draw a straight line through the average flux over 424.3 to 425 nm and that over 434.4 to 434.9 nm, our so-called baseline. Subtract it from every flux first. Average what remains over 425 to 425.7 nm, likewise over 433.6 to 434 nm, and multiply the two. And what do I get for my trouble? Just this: -1.1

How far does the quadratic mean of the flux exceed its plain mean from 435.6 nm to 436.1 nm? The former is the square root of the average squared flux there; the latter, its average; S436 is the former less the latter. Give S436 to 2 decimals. 0.01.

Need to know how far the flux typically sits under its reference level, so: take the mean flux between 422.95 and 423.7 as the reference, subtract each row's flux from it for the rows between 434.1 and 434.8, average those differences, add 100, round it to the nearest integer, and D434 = 99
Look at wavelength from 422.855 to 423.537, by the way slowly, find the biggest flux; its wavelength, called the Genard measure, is 423.488 nm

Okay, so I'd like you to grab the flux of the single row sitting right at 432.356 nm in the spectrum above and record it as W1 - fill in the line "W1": 11.4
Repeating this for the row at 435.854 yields 12.6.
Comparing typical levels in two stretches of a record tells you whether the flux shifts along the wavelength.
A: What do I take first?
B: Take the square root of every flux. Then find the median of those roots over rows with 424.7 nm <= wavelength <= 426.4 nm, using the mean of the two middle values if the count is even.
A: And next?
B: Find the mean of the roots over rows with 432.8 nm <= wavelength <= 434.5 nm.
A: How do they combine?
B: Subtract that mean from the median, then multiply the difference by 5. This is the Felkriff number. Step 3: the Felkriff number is 0.3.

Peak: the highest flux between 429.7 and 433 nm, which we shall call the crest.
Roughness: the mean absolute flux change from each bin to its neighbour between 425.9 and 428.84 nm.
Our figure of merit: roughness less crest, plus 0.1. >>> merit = -14.2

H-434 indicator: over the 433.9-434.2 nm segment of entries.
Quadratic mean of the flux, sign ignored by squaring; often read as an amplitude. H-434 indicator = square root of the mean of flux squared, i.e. 11.9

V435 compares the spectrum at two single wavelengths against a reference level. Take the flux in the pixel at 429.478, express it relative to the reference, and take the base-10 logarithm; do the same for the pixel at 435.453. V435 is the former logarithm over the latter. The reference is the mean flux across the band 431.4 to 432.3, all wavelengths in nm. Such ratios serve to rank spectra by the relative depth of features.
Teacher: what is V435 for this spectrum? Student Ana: 1.5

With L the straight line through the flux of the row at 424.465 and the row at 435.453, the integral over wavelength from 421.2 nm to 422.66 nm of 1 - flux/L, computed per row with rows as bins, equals 0.36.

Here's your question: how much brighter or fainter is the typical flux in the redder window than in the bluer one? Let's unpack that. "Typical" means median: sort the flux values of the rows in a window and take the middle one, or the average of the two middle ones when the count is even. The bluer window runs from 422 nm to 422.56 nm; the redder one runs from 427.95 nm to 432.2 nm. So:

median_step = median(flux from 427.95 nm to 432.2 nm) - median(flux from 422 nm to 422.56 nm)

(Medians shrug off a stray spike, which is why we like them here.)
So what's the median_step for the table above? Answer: -1.1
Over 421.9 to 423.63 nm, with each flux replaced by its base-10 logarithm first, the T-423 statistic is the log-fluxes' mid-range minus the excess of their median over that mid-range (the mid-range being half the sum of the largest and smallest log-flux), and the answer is 0.95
